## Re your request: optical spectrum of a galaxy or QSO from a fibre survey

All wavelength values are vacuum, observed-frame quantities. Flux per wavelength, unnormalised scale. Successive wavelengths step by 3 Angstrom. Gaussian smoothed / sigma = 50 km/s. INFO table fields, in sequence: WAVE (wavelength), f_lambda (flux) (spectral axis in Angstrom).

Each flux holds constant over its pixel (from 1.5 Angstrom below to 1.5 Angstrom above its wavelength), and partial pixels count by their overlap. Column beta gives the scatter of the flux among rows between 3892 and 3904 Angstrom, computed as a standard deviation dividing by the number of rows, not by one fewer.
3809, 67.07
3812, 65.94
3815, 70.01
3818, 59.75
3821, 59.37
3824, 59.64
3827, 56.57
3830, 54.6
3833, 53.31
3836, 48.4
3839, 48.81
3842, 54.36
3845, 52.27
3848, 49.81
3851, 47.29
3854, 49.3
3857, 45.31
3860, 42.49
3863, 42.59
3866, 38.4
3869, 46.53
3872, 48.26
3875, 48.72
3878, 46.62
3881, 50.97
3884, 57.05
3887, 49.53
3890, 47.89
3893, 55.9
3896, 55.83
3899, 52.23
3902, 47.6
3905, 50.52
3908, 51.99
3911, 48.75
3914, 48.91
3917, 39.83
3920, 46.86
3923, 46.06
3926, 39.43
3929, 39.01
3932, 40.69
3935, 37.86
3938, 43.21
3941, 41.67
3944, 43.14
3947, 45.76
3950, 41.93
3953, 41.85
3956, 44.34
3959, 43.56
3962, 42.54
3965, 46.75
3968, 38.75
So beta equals 3.4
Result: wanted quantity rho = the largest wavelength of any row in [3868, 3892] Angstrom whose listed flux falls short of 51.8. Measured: 3890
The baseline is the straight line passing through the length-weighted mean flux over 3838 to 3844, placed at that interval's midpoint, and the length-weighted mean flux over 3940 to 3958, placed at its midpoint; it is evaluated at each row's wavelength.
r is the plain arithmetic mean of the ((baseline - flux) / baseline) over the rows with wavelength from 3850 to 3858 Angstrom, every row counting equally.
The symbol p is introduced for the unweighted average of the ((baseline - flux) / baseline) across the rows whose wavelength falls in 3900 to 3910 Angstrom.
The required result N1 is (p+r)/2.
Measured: 0.00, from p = -0.07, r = 0.069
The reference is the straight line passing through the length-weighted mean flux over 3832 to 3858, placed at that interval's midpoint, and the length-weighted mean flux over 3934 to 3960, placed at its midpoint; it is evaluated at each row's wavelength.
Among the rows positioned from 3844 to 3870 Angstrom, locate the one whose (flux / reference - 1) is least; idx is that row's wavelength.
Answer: 3866 Angstrom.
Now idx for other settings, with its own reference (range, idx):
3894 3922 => 3917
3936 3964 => 3941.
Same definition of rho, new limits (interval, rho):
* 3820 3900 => 3890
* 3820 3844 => 3839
